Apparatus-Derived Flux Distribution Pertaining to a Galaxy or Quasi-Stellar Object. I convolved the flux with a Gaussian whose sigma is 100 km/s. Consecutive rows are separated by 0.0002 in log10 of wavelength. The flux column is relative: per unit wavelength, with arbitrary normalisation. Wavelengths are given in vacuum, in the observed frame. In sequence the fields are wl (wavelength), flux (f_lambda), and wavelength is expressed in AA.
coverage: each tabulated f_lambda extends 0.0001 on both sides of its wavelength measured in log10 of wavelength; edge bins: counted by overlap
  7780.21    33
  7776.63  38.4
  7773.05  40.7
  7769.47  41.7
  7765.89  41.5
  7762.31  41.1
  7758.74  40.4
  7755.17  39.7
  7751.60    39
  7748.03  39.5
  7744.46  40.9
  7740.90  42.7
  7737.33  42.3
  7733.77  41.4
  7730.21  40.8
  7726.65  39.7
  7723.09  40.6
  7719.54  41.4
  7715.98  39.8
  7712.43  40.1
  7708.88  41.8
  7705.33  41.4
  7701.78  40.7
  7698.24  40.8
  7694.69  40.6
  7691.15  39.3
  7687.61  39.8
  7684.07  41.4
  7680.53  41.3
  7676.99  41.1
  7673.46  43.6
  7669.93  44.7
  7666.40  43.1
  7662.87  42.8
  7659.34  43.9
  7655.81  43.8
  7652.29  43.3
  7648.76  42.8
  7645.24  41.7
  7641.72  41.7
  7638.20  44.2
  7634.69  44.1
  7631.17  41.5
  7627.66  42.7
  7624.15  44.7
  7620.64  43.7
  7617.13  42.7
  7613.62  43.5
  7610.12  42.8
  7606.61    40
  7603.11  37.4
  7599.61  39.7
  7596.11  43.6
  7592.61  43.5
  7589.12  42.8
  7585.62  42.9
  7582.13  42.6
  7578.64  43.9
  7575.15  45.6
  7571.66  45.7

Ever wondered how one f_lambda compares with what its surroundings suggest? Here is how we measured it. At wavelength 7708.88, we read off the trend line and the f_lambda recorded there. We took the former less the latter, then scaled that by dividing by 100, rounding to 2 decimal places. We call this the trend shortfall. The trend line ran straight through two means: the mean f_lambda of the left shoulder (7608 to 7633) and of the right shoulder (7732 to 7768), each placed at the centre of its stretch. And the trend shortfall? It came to 0.00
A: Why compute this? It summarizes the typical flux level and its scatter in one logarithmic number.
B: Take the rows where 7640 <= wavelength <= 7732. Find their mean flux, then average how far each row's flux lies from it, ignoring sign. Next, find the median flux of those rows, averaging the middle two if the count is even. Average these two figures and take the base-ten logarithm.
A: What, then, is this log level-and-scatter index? 1.33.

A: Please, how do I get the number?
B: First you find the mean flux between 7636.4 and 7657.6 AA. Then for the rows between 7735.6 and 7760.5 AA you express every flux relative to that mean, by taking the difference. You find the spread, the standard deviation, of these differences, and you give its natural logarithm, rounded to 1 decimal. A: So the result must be 0.3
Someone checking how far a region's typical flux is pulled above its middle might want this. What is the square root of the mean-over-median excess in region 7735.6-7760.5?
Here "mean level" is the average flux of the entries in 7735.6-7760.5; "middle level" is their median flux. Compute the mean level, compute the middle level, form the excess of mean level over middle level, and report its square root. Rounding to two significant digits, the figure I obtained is 0.49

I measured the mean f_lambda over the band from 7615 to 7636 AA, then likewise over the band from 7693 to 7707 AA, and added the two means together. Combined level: 84.1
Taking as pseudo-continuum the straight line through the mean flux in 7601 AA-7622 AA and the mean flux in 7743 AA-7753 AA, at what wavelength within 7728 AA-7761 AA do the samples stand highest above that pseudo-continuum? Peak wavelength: 7740.90 AA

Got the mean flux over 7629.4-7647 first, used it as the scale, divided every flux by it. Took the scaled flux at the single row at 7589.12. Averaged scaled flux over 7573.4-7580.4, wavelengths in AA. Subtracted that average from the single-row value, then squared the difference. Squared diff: 0.0021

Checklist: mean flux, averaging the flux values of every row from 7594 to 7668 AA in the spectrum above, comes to 42.6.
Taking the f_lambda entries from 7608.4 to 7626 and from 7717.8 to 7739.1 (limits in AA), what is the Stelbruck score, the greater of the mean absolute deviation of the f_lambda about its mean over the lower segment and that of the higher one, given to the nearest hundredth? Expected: 0.67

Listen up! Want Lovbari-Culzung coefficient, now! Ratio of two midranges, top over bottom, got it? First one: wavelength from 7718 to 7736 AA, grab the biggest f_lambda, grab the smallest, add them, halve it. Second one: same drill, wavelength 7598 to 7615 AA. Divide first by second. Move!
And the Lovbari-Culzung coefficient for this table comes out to 1.00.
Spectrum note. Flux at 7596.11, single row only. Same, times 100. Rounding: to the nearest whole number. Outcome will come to 4360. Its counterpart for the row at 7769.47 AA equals 4170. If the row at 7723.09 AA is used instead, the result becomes 4060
